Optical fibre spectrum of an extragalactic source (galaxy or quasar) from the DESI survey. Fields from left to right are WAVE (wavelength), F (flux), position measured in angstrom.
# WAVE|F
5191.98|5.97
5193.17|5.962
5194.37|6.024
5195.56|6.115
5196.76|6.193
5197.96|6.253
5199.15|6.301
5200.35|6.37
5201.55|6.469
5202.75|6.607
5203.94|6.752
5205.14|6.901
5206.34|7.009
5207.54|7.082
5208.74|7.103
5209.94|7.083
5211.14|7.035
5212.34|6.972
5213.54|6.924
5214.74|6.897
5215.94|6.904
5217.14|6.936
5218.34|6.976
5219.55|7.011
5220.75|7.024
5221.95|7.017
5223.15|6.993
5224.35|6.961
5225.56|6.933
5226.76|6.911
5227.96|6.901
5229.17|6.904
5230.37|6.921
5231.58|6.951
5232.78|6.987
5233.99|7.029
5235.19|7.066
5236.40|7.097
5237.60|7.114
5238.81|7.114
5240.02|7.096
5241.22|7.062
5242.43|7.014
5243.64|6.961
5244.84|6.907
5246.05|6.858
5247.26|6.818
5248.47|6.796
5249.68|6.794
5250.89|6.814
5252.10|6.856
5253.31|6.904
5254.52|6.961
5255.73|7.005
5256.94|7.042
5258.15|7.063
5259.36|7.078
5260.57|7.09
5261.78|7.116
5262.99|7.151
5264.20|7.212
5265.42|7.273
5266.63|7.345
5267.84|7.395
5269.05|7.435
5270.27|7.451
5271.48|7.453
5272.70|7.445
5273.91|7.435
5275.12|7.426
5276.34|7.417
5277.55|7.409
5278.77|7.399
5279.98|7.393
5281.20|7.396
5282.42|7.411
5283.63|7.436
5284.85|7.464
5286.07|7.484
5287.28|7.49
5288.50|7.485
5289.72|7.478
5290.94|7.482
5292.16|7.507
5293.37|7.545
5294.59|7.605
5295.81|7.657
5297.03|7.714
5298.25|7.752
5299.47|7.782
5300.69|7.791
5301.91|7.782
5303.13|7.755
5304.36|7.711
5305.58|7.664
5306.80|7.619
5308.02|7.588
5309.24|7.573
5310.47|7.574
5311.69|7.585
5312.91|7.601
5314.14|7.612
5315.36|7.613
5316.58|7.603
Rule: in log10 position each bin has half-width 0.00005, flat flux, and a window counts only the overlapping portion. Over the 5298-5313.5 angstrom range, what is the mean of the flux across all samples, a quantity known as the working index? 7.7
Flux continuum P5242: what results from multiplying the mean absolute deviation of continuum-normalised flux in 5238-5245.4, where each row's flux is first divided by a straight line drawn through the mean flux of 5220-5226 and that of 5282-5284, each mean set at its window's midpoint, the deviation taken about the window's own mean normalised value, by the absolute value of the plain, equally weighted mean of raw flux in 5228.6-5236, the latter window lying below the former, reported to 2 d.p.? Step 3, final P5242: 0.08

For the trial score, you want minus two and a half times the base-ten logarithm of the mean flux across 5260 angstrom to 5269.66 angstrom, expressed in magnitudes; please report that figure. -2.15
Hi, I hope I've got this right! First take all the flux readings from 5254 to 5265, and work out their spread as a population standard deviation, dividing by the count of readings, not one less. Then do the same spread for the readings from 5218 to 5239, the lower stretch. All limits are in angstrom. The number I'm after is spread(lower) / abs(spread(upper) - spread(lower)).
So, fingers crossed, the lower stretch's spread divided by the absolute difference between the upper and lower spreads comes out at 23.5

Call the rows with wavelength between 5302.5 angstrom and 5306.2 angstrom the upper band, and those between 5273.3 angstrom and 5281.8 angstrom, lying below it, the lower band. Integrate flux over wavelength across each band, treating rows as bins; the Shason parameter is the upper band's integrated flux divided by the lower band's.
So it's 0.45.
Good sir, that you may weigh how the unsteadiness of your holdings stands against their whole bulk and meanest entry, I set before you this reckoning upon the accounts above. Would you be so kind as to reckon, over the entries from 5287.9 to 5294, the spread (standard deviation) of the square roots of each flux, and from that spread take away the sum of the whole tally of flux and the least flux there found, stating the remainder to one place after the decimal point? -45.0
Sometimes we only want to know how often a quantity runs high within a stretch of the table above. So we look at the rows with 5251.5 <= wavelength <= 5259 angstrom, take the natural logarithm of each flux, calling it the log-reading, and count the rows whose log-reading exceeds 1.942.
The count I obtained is 3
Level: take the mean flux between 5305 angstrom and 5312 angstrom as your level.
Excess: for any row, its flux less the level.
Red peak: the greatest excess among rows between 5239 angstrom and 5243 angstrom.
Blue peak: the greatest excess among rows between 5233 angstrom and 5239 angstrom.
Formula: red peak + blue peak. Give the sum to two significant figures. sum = -1.0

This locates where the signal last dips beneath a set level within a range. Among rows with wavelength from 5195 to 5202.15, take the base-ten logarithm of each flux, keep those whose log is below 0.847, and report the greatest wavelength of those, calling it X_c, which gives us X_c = 5201.55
